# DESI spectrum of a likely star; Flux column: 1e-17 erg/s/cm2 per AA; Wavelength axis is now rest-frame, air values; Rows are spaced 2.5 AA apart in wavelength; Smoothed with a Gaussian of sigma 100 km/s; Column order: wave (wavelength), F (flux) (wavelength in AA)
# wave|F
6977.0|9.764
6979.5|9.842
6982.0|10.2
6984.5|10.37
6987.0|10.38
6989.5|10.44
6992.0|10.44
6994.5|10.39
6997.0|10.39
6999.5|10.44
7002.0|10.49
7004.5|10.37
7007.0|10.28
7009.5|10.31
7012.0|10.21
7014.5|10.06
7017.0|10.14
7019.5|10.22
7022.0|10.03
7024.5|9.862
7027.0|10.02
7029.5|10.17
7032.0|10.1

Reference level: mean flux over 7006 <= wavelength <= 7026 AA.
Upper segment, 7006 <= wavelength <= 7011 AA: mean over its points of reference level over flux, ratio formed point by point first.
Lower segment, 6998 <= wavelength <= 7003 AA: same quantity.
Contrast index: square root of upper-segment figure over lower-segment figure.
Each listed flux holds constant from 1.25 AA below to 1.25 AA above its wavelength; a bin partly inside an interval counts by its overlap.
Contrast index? 1.01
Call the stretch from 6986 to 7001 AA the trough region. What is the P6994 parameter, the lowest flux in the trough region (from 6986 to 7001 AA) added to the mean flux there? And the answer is 20.8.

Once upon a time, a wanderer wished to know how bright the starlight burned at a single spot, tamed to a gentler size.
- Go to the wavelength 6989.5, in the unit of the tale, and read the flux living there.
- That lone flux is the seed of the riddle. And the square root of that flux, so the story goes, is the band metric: 3.23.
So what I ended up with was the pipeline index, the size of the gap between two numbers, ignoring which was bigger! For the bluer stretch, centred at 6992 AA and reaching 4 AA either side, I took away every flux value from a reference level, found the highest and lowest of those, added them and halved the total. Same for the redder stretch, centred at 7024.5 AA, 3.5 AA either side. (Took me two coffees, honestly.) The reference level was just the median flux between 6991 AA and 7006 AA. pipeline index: 0.47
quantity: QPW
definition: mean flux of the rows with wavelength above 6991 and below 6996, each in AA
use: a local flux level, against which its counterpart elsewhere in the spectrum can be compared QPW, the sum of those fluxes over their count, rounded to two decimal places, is 10.41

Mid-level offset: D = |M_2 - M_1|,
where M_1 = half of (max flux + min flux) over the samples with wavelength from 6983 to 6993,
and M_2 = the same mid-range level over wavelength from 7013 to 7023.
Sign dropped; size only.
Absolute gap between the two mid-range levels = 0.28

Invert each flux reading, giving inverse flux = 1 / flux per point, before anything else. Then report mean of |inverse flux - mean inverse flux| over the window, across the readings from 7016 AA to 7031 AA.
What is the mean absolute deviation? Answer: 0.0010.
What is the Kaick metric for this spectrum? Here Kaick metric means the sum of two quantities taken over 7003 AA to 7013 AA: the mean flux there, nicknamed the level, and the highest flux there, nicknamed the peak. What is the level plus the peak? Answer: 20.7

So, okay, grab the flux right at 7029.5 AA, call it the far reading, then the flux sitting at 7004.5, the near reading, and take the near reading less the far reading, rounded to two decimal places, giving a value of 0.20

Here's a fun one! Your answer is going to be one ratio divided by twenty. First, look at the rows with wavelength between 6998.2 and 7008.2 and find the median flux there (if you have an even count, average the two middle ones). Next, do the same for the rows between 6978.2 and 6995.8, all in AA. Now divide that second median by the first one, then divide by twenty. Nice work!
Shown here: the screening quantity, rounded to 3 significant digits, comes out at 0.0499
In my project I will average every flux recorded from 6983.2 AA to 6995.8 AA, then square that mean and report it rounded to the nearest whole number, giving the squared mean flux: 108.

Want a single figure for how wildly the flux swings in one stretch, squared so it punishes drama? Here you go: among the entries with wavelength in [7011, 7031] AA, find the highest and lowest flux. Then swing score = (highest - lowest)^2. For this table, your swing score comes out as 0.128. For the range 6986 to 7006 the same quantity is 0.014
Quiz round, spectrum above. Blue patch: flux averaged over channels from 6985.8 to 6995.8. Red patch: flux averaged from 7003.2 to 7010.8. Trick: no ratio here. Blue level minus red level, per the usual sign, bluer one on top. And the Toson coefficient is 0.09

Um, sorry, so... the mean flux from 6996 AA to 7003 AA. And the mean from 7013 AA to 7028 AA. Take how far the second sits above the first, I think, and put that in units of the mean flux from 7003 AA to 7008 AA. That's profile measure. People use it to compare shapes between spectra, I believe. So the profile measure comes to -0.037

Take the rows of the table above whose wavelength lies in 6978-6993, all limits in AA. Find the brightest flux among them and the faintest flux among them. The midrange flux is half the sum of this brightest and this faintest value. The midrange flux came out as 10.1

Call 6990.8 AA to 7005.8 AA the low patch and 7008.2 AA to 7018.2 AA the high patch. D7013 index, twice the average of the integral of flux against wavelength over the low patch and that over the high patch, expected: 258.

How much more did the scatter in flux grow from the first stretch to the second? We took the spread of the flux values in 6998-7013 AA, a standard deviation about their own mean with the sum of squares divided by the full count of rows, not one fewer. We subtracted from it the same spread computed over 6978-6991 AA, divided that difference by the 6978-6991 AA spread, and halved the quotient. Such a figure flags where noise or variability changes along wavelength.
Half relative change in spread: -0.3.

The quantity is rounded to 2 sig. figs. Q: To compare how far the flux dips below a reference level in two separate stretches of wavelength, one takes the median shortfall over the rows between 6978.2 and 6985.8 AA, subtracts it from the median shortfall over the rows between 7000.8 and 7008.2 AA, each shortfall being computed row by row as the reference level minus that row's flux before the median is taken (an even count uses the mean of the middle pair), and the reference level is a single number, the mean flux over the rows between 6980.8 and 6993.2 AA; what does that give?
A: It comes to -0.17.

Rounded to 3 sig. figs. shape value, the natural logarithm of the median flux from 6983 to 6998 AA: 2.34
